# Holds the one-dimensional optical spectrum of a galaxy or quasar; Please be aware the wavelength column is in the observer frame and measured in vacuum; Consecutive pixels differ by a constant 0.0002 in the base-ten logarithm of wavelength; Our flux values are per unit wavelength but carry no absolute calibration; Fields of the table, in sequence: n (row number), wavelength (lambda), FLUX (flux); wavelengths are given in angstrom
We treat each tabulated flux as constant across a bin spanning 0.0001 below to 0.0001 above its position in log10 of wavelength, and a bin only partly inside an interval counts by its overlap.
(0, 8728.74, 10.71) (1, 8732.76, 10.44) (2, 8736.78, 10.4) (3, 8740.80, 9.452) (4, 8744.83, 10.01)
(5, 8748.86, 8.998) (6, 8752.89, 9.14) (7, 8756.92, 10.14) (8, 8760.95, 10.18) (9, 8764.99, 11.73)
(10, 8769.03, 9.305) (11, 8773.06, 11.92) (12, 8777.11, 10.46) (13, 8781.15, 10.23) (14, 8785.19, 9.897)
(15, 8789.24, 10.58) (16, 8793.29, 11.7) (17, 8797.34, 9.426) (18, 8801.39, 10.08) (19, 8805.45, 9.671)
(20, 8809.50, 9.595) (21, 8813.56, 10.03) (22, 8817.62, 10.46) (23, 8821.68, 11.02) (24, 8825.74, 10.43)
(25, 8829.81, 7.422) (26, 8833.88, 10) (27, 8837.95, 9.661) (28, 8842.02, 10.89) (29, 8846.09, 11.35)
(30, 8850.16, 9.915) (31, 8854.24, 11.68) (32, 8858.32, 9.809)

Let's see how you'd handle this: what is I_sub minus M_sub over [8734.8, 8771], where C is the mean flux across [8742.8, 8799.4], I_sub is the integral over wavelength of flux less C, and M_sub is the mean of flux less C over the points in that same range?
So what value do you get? -12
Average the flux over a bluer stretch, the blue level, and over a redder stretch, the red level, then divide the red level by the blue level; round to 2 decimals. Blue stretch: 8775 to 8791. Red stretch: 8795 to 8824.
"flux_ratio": 0.98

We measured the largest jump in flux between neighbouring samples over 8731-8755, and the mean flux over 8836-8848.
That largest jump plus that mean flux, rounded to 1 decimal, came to 11.6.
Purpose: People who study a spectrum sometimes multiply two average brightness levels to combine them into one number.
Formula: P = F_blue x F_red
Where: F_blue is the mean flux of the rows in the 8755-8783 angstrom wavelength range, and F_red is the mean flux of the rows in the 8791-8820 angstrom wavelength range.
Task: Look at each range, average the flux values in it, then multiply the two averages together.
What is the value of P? 107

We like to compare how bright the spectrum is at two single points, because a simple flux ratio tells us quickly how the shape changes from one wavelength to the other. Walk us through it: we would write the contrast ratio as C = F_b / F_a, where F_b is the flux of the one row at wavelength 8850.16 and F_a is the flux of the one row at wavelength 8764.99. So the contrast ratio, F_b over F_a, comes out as 0.85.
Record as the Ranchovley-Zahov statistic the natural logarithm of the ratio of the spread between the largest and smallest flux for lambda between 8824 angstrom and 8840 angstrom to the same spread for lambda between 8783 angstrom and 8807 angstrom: 0.3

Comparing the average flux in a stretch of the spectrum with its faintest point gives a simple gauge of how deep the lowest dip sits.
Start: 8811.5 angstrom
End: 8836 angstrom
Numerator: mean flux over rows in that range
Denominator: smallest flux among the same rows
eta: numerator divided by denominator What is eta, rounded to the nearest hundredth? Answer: 1.33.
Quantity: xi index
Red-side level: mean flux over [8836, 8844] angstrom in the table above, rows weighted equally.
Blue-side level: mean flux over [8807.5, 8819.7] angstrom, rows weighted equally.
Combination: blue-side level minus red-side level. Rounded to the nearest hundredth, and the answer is -0.25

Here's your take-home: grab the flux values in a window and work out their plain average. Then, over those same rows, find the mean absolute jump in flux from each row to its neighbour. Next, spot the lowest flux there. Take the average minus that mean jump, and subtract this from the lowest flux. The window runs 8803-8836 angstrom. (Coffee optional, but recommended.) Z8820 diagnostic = -1.31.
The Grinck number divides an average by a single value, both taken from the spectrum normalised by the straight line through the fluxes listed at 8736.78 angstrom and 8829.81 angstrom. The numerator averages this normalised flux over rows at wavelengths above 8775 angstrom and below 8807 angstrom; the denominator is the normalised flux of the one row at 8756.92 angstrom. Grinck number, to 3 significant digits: 1.14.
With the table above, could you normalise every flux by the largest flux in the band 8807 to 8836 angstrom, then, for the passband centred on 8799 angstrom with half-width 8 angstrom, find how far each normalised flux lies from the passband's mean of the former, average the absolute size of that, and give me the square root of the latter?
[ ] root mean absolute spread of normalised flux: 0.26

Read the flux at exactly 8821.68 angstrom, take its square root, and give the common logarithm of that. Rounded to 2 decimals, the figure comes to 0.52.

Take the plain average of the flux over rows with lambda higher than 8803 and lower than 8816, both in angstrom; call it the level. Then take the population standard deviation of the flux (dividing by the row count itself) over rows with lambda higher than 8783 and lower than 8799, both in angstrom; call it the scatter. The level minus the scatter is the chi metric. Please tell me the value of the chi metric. 8.9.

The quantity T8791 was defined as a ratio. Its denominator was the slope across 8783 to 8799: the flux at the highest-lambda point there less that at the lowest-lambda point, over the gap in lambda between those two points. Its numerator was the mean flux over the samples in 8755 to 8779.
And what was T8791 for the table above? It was -274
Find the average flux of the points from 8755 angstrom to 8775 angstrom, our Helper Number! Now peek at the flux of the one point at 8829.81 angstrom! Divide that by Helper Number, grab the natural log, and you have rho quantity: -0.36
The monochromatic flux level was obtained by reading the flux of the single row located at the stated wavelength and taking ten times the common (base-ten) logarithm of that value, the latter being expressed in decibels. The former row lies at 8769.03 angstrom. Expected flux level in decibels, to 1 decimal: 9.7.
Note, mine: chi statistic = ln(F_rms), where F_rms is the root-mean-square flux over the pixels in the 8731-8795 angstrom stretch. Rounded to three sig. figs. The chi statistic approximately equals 2.33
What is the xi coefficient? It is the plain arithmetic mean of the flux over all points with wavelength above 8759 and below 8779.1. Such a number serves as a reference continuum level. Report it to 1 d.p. 10.7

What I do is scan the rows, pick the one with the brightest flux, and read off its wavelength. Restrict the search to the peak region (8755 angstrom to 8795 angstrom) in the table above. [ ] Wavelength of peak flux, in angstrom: 8773.06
